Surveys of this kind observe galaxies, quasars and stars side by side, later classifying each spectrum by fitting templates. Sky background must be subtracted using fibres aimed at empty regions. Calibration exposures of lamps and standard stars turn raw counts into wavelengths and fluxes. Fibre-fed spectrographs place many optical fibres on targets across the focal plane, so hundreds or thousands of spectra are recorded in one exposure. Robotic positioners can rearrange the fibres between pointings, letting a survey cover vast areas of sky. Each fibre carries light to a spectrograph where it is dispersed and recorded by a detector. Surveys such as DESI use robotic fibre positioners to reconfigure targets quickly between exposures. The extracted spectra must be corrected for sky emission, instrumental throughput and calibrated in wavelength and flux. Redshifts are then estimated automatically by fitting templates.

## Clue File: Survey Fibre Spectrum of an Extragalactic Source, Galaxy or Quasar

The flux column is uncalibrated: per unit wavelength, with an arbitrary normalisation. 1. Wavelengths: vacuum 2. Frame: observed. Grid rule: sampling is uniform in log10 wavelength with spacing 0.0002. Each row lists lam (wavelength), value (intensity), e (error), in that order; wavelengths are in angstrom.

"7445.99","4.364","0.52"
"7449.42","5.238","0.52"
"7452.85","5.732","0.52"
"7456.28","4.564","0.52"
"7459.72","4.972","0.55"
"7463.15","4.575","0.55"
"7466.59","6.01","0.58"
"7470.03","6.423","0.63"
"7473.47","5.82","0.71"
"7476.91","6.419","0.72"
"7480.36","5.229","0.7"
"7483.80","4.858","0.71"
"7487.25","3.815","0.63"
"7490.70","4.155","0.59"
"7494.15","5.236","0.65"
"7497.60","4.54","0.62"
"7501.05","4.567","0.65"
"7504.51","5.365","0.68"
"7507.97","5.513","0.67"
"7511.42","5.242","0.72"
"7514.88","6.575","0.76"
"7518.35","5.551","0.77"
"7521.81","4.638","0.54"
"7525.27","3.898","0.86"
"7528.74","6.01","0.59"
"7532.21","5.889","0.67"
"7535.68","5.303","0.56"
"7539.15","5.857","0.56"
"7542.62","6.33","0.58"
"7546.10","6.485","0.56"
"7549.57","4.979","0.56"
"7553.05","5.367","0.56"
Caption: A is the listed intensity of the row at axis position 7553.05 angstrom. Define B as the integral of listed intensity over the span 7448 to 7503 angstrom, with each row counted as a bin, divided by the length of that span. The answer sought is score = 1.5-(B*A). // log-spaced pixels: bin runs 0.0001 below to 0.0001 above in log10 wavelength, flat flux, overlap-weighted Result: -26.1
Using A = 5.367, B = 5.1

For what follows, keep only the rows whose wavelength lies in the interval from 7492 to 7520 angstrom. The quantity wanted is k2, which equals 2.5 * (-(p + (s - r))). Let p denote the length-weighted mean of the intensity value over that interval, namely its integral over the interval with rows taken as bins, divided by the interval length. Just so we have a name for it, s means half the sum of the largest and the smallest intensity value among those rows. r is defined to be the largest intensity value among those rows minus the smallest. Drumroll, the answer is -22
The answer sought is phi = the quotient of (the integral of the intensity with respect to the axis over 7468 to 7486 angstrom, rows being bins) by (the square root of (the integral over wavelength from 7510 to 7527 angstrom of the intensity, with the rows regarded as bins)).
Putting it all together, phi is 10.9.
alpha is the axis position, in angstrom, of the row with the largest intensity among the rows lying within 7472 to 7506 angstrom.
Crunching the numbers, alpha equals 7476.91 angstrom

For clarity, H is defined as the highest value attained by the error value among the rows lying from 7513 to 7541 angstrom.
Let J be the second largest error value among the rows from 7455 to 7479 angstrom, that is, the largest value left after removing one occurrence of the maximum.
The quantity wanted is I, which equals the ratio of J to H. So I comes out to 0.83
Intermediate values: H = 0.860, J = 0.71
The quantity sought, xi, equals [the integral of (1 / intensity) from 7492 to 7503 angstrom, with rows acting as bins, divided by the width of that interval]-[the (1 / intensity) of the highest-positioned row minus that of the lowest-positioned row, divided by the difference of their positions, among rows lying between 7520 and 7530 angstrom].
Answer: 0.218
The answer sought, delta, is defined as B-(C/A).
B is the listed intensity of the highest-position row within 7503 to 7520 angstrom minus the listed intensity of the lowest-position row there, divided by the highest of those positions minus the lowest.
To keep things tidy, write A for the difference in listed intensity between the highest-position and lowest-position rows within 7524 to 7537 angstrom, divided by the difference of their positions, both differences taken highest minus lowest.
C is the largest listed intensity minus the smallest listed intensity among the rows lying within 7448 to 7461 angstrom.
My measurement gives -8.6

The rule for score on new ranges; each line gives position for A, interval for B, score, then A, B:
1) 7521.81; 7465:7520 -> -23.2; 4.638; 5.3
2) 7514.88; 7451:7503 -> -32.2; 6.575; 5.1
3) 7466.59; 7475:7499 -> -28.0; 6.01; 4.9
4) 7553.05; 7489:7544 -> -26.9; 5.367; 5.3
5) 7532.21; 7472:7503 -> -27.7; 5.889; 5.0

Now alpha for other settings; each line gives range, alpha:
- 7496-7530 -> 7514.88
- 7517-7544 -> 7542.62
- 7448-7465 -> 7452.85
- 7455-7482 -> 7470.03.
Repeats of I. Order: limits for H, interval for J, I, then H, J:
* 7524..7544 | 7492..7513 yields 0.79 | 0.860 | 0.68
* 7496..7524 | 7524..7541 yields 0.87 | 0.770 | 0.67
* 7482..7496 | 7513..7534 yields 1.08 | 0.710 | 0.77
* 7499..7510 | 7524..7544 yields 0.99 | 0.680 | 0.67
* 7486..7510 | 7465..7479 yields 1.04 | 0.680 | 0.71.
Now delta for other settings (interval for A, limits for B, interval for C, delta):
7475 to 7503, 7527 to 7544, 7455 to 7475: 24.3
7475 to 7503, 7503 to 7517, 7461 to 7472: 24.2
